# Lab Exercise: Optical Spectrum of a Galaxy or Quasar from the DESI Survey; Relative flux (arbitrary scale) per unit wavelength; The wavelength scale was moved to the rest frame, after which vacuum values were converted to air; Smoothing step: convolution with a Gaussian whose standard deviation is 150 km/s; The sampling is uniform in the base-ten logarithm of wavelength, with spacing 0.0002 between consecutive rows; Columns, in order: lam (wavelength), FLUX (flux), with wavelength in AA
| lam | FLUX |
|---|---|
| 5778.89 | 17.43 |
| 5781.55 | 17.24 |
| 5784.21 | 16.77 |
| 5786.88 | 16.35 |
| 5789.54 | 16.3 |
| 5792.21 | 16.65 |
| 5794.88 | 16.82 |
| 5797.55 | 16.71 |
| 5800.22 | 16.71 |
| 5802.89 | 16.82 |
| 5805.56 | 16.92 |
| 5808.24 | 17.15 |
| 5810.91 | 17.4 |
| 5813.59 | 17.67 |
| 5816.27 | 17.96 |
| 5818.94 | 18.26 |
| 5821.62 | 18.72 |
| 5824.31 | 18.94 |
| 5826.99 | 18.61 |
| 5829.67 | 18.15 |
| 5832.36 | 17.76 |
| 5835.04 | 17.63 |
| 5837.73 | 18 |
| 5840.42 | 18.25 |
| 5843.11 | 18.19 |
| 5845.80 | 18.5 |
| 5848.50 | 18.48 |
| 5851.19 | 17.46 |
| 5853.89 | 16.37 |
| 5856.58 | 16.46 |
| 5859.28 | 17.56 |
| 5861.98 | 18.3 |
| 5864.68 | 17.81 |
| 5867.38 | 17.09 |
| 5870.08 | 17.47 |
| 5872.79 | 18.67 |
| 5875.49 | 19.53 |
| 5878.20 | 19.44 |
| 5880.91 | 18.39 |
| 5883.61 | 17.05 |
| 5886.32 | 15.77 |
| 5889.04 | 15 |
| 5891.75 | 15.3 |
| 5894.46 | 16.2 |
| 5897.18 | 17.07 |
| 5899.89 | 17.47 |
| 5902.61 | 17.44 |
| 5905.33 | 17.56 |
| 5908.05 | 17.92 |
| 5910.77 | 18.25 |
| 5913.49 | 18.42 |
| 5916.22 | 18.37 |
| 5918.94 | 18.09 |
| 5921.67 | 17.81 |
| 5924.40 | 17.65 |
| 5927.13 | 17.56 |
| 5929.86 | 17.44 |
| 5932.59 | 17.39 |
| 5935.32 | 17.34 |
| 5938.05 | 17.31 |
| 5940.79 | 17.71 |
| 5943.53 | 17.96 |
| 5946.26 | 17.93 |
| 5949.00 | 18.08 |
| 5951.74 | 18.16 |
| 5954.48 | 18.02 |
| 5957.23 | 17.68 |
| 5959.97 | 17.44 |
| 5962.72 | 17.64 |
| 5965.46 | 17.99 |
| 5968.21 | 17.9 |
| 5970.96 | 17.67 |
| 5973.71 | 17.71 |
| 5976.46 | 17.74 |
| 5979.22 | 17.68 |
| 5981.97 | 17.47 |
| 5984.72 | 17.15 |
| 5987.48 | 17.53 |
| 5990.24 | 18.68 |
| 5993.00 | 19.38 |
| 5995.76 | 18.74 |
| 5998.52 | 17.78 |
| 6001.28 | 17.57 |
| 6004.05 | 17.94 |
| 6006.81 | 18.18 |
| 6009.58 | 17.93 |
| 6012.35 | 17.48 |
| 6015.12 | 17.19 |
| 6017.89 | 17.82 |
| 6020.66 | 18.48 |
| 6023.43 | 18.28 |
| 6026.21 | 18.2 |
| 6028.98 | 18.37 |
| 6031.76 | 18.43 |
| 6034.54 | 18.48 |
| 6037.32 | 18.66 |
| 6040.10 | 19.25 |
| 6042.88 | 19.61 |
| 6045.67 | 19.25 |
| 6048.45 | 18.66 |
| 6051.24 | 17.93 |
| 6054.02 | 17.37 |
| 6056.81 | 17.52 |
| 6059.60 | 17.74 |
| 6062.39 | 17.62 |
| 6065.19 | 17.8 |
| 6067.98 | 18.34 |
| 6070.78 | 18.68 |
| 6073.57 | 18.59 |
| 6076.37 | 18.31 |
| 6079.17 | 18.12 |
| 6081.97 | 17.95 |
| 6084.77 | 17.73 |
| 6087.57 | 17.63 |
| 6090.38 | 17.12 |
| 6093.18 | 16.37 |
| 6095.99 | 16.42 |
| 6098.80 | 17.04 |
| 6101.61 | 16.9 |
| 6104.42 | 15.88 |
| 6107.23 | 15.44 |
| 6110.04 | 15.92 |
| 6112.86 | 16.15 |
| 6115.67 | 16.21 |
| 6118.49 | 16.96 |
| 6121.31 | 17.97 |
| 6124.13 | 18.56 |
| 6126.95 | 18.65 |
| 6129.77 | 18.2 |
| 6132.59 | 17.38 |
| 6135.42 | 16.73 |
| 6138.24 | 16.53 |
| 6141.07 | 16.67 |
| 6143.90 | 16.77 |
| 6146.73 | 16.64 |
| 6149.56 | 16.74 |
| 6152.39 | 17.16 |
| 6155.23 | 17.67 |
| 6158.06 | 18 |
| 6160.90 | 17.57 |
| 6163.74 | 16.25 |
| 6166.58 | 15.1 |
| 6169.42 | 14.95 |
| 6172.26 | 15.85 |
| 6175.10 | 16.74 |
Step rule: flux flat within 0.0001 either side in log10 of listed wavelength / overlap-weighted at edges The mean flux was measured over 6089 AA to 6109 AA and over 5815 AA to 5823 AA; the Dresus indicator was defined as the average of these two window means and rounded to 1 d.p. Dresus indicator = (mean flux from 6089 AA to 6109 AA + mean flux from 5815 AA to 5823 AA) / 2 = 17.4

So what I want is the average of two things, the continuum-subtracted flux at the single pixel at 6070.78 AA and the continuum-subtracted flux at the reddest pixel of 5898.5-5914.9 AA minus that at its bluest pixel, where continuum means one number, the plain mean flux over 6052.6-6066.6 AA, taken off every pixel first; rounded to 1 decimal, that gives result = 1.0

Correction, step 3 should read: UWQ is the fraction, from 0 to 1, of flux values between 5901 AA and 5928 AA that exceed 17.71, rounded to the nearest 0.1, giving 0.6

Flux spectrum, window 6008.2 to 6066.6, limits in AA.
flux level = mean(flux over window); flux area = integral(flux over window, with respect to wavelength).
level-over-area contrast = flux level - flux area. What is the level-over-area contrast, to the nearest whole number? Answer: -1044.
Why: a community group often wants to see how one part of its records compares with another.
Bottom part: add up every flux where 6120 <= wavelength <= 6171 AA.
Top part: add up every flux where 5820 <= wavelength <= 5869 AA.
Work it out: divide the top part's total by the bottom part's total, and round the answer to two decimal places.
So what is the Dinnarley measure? 1.05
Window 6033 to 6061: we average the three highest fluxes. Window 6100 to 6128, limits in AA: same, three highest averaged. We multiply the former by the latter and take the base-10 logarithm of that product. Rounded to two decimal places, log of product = 2.55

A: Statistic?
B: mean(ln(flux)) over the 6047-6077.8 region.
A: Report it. 2.893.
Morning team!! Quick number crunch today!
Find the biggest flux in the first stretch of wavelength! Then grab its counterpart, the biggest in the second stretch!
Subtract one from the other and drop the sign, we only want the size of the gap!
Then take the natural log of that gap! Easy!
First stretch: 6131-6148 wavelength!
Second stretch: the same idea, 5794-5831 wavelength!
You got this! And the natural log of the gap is 0.4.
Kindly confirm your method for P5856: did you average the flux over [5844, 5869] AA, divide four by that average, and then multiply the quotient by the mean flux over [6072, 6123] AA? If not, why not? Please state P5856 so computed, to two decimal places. 3.88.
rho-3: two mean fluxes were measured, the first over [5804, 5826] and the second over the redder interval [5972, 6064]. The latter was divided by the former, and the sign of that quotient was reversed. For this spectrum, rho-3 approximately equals -1.01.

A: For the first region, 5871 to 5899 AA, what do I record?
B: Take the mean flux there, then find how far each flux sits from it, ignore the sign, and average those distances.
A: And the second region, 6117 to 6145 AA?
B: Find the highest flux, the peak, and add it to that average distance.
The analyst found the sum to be 20.1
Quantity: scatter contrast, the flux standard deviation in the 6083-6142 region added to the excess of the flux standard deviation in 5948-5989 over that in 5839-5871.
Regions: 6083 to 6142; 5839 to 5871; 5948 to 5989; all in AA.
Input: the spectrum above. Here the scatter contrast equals 0.43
